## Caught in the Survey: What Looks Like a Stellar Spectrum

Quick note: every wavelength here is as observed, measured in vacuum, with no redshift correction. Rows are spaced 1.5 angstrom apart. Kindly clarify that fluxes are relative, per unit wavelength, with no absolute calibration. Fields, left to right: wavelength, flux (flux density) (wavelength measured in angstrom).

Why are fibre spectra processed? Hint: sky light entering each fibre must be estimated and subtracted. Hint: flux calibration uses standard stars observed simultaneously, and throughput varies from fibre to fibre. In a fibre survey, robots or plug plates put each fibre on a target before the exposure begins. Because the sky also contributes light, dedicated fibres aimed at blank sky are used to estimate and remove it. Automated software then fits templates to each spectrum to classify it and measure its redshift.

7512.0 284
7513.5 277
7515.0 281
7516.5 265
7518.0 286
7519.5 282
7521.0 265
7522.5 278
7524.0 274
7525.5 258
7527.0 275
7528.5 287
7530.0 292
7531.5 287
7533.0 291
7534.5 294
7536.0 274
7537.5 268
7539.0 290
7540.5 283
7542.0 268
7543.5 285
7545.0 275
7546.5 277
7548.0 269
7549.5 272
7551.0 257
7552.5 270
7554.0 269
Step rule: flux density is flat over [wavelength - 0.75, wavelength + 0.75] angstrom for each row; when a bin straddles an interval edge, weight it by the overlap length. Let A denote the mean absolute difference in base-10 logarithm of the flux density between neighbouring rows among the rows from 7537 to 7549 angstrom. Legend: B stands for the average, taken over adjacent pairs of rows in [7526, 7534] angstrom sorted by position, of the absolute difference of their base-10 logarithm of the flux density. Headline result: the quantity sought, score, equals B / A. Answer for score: 0.5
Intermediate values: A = 0.0181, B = 0.0099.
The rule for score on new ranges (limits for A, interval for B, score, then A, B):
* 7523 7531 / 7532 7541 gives 0.9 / 0.0200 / 0.0179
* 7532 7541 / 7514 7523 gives 1.3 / 0.0179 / 0.0225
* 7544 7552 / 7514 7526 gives 1.8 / 0.0113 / 0.0207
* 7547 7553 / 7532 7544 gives 1.2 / 0.0170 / 0.0200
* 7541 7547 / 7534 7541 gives 1.4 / 0.0151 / 0.0213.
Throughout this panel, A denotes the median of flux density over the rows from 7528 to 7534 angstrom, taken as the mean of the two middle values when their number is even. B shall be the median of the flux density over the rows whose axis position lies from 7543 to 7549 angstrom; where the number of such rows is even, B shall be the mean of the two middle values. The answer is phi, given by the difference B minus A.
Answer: -13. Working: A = 289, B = 276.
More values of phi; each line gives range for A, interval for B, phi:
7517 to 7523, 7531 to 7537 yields 9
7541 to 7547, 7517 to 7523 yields 4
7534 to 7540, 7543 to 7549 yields -6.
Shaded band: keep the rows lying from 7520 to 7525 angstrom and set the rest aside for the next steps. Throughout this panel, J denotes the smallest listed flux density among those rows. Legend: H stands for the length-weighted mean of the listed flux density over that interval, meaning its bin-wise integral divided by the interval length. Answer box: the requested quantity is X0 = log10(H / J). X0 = 0.011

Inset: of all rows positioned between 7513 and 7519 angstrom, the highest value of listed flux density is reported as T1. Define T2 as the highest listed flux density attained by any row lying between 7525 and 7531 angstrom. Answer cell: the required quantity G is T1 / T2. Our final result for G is 0.98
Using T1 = 286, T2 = 292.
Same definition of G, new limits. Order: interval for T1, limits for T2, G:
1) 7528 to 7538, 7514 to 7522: 1.03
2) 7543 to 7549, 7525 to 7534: 0.98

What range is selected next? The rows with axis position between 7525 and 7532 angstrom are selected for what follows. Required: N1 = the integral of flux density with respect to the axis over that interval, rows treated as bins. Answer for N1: 1962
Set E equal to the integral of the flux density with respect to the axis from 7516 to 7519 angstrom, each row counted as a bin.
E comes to 831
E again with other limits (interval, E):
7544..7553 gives 2434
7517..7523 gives 1663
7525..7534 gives 2544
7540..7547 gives 1942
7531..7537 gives 1714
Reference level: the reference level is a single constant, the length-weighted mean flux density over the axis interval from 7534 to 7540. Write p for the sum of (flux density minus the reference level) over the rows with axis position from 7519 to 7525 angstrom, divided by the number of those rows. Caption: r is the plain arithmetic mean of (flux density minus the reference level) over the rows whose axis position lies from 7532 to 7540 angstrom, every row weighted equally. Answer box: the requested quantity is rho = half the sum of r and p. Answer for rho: -2.0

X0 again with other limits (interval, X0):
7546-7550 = 0.006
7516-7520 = 0.021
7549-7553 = 0.015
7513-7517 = 0.016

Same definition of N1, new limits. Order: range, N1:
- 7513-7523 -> 2762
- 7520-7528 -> 2167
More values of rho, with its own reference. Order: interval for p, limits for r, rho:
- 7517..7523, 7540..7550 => -4.4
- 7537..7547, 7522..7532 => -2.7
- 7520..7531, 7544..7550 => -6.6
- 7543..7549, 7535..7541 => -3.4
